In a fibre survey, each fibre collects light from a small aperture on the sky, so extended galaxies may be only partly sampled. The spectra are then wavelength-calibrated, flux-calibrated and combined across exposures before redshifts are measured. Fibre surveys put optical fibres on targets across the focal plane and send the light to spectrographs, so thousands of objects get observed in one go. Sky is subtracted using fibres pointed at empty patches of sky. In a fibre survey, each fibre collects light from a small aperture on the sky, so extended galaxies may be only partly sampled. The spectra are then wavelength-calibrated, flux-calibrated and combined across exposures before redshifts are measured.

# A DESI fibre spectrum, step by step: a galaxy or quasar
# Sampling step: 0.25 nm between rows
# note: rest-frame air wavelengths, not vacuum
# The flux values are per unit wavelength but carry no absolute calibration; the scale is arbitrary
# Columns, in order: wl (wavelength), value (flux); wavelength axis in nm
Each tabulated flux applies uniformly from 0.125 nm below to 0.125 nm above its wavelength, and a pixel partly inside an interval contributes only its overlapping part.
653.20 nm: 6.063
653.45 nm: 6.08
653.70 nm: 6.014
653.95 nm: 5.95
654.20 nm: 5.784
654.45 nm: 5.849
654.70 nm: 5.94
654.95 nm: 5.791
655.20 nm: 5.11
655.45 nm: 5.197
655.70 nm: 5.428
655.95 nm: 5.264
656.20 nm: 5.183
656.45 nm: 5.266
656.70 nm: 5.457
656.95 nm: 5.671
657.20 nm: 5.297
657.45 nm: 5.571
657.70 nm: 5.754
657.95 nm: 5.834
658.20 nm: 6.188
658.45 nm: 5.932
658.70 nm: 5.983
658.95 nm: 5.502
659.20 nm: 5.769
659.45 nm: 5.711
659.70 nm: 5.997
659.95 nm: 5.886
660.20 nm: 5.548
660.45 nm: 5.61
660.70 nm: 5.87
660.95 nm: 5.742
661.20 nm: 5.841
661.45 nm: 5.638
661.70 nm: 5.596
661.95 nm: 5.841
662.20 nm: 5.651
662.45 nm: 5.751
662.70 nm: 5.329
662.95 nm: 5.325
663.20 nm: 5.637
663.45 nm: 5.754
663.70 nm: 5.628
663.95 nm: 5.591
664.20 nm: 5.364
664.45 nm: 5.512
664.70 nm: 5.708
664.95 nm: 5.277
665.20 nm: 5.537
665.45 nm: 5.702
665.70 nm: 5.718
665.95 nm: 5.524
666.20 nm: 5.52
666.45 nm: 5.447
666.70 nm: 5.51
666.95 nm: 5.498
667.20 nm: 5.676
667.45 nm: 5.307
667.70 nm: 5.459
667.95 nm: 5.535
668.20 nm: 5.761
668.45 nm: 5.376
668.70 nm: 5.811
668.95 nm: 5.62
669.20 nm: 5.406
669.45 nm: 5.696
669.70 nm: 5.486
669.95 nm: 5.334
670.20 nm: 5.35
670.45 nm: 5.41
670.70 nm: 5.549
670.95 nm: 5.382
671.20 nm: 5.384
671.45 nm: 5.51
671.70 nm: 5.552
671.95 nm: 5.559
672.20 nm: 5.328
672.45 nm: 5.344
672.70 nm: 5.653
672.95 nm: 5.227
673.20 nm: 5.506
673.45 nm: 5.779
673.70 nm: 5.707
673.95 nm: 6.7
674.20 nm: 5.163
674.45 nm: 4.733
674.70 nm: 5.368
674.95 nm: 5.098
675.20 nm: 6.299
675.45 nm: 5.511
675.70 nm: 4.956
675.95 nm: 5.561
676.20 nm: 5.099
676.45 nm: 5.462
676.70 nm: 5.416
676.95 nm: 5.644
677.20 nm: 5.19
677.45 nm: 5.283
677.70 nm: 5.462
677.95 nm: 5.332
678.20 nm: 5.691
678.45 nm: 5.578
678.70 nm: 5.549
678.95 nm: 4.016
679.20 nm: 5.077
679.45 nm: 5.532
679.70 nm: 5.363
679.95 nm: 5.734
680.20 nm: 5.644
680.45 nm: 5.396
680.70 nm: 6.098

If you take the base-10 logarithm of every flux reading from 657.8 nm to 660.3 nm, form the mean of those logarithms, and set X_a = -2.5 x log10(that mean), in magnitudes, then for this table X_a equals 0.290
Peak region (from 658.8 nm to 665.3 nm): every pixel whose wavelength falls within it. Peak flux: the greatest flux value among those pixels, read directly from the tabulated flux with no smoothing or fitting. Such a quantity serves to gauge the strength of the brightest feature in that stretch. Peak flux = 5.997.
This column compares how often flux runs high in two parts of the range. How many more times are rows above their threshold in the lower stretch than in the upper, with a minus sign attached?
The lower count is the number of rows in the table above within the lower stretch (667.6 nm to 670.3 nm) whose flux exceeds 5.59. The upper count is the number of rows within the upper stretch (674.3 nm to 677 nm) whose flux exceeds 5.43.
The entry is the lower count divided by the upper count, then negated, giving -0.80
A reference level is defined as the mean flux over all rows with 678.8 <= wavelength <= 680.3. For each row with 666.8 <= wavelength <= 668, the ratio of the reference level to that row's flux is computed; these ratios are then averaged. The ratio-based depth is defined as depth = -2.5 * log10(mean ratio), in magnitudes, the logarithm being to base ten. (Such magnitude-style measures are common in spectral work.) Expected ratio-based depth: 0.054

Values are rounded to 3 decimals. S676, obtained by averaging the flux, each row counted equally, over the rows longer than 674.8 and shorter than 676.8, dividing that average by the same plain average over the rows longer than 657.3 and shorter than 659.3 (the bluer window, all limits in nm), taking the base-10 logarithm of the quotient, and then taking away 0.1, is -0.130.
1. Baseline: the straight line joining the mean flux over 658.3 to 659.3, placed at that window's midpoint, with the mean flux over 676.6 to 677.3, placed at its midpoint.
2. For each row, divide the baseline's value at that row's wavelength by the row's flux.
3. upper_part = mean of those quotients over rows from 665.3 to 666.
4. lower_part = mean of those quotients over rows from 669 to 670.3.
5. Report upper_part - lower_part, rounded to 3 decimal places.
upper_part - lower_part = -0.020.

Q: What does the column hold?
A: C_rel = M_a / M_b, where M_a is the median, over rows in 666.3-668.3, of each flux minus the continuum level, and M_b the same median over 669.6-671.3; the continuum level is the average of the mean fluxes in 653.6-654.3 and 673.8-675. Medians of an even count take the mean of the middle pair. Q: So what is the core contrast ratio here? 0.6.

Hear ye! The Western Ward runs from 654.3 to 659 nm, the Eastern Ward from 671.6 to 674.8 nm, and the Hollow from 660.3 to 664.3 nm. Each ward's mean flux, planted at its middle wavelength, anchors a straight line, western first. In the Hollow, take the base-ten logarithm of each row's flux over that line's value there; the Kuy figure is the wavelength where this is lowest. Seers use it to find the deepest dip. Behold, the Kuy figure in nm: 662.95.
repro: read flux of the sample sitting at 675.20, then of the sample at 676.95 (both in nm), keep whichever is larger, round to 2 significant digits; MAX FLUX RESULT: 6.3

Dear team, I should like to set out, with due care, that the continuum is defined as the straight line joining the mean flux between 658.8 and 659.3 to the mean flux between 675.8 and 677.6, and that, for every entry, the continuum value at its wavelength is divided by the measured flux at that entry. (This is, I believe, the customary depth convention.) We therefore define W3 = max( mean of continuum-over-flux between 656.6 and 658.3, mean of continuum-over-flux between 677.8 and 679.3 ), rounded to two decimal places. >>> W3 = 1.04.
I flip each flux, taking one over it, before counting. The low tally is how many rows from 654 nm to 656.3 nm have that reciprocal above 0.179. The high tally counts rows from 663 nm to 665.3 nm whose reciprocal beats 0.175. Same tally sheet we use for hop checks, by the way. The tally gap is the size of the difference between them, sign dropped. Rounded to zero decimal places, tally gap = 3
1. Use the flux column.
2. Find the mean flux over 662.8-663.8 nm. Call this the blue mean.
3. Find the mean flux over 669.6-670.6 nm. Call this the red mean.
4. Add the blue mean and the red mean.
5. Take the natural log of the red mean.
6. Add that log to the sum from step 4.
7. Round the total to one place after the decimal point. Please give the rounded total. 12.7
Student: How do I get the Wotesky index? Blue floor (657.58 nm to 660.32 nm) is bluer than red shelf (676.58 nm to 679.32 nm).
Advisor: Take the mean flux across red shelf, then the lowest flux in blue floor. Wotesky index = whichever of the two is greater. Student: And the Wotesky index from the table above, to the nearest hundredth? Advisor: 5.50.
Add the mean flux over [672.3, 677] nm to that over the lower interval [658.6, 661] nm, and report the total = 11.2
